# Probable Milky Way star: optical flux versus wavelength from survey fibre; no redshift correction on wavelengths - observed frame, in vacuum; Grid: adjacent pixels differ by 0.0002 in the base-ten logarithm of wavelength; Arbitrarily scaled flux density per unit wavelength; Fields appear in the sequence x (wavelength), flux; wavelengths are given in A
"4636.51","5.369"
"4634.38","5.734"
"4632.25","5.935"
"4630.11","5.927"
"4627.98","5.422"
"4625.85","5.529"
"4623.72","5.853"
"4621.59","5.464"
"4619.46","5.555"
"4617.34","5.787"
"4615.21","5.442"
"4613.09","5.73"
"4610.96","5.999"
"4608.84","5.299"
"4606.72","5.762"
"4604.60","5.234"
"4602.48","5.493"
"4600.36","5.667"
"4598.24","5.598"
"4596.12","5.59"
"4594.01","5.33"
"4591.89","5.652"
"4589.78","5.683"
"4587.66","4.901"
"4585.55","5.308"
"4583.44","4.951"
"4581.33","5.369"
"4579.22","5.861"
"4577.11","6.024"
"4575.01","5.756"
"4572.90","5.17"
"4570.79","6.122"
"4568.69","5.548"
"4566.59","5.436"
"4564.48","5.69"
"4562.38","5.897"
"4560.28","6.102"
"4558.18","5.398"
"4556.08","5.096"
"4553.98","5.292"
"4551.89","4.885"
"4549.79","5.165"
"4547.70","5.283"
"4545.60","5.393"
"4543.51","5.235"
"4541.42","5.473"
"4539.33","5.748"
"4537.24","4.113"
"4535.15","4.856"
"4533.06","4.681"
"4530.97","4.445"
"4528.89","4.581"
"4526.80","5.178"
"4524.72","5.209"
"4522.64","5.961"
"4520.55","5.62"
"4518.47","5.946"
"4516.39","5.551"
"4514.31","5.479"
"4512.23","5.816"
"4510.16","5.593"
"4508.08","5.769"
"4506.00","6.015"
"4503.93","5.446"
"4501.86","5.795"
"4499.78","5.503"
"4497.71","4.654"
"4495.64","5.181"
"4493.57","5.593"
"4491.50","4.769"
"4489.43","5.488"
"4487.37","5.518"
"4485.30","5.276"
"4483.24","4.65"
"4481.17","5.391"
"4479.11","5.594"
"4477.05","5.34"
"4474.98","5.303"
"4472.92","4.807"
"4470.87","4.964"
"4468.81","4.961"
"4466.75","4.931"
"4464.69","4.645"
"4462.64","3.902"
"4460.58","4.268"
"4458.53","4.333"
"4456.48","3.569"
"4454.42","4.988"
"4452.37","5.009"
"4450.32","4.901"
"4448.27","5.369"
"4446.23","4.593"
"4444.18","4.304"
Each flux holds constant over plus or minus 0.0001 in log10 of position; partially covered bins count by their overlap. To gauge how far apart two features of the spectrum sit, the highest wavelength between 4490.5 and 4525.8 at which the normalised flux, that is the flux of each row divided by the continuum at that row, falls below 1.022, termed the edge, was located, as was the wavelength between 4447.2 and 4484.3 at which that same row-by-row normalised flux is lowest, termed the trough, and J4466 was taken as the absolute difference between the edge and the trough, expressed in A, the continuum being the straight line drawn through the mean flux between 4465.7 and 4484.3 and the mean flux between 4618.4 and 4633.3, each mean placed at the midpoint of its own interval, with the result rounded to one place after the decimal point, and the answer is 68.2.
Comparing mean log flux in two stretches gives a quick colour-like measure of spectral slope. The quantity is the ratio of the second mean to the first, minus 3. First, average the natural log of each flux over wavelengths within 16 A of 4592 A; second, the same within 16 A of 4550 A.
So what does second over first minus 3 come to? -2.02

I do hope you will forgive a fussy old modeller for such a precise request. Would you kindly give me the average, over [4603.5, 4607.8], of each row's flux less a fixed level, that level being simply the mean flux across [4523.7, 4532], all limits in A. 0.64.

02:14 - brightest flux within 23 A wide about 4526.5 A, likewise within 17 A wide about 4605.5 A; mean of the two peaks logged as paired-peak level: 5.98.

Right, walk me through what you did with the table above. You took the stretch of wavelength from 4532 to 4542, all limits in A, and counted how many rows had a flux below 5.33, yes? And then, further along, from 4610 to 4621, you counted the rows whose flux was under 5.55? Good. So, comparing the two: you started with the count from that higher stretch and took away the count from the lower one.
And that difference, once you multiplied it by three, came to -6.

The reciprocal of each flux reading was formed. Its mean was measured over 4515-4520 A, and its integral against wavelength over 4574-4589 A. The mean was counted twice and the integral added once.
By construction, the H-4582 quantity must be 3.1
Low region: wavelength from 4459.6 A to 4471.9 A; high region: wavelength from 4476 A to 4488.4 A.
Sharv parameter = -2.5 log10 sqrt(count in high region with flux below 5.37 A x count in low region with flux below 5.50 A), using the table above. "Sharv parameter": -1.6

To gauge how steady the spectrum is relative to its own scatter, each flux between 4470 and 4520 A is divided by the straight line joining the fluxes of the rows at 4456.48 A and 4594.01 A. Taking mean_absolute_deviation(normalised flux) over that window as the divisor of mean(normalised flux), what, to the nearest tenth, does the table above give 21.4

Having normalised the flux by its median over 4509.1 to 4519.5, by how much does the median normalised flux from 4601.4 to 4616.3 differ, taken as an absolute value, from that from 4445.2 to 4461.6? 0.13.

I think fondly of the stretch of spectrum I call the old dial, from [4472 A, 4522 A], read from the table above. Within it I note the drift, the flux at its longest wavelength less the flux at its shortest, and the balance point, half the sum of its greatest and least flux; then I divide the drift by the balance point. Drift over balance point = 0.15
